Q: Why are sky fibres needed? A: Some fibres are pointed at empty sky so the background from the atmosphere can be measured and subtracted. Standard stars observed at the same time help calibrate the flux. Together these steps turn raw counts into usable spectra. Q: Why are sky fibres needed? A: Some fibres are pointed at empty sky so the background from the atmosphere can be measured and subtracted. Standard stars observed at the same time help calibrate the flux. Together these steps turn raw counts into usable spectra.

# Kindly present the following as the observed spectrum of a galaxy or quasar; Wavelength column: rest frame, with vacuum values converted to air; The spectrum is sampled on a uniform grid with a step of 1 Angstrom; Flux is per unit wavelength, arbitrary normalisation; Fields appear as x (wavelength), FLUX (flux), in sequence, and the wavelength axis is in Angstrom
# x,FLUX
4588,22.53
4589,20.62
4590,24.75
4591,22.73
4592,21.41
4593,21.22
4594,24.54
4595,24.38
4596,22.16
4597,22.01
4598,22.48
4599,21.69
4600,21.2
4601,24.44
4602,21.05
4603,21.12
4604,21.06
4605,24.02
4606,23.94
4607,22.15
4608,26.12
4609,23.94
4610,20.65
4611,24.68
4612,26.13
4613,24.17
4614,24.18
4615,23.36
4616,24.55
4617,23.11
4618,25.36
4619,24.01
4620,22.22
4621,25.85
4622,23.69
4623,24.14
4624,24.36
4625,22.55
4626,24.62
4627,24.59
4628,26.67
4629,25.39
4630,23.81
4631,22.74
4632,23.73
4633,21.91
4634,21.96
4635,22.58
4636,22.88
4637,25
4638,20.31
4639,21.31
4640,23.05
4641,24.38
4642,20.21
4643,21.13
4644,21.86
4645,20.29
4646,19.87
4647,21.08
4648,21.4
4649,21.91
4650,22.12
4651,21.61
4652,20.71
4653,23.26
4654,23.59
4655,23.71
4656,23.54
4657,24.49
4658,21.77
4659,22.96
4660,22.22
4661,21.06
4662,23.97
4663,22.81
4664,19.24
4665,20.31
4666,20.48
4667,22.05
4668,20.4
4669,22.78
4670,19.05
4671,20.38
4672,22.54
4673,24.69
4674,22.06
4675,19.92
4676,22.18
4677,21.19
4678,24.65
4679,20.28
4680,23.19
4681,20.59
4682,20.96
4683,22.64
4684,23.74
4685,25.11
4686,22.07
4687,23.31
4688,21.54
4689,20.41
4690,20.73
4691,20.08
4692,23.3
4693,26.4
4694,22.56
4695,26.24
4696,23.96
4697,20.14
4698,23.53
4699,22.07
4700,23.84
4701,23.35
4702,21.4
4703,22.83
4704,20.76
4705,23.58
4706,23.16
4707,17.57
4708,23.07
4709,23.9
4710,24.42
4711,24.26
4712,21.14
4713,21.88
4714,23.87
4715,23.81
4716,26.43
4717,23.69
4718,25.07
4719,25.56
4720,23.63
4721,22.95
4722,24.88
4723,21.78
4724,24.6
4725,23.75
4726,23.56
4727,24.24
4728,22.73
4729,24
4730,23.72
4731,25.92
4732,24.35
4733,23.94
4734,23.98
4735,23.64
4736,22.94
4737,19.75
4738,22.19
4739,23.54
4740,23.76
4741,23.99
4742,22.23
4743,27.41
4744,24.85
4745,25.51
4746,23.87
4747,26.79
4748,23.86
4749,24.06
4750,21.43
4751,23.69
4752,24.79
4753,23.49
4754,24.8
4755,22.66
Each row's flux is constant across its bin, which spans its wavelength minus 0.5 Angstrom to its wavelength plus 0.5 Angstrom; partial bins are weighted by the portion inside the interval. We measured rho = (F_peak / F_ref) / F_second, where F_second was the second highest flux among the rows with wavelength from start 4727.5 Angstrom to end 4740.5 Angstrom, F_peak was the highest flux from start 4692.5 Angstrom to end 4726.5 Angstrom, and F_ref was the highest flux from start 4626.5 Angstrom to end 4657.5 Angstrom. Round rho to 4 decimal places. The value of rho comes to 0.0407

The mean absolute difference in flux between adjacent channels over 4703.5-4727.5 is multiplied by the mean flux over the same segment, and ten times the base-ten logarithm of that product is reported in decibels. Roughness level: 16.2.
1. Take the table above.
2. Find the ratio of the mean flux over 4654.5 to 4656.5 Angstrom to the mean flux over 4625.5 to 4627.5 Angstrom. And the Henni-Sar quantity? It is 0.96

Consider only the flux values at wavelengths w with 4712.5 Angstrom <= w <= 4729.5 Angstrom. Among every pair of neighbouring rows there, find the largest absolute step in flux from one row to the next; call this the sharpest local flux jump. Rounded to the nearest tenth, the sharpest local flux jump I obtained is 3.1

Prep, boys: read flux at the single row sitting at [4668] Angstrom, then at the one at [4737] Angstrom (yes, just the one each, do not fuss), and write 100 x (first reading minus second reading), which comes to 65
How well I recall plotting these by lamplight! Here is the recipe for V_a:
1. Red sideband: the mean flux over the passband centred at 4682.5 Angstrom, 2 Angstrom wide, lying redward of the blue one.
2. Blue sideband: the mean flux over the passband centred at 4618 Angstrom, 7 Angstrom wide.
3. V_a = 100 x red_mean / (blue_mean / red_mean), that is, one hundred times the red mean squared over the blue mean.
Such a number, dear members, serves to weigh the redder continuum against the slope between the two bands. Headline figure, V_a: 1975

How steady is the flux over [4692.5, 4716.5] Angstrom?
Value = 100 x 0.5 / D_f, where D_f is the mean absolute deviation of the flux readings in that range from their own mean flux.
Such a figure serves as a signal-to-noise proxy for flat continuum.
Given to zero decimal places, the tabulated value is 34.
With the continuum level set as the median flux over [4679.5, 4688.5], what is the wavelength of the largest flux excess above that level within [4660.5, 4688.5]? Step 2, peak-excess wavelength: 4685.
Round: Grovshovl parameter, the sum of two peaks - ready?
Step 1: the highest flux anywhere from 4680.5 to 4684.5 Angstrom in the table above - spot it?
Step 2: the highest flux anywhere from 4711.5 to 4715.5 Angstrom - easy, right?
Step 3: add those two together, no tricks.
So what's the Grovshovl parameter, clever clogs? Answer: 47.6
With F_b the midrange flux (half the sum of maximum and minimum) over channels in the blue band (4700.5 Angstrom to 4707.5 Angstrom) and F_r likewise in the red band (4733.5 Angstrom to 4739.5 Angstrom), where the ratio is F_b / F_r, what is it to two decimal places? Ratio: 0.94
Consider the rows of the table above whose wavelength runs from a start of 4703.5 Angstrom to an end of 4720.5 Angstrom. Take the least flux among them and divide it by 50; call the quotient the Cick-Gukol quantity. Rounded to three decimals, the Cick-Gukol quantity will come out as 0.351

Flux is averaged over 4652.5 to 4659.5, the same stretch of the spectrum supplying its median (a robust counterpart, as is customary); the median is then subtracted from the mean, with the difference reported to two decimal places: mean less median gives -0.21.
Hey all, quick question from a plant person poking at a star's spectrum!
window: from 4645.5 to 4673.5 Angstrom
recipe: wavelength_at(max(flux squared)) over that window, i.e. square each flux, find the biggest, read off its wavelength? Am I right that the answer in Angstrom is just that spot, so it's 4673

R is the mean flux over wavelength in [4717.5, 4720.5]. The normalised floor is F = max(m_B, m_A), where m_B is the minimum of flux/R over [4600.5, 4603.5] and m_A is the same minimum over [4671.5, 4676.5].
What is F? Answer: 0.85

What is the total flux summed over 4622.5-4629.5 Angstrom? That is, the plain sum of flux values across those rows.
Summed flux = 172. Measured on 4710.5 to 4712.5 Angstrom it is 45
